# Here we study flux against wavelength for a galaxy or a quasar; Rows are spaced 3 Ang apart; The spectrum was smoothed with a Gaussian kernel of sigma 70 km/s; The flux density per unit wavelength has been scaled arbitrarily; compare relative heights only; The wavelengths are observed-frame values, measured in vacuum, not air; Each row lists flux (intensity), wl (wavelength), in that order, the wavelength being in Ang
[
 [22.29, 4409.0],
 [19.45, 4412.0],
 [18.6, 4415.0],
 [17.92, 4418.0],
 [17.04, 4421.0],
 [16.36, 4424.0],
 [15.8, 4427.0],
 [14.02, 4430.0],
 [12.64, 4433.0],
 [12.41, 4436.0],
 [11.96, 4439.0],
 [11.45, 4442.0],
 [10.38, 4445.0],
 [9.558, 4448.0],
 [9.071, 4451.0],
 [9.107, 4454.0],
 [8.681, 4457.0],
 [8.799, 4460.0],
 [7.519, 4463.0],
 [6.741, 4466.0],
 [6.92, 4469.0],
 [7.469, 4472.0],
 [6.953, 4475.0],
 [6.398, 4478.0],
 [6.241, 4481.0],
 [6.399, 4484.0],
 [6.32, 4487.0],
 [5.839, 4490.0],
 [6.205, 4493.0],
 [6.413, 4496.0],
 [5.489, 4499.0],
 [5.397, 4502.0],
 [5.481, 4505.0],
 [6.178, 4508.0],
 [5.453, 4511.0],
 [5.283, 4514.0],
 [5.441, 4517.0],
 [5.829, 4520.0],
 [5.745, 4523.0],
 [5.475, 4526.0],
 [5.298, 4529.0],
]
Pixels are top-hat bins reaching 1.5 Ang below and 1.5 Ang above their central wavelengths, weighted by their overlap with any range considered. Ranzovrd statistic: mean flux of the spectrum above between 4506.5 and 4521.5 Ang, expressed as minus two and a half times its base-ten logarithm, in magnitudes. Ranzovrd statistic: -1.9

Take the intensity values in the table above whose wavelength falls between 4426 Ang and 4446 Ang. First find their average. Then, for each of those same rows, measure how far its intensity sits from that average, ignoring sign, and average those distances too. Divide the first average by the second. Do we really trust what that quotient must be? 10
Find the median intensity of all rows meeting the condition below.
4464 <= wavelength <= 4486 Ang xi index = 6.7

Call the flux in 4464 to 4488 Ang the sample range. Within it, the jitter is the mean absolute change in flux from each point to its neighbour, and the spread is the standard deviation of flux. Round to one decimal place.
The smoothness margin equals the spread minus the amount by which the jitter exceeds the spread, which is 0.5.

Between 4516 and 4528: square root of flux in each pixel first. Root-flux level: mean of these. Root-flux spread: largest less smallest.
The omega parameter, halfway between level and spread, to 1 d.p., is 1.2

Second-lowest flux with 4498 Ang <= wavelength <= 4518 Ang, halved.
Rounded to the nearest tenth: 2.7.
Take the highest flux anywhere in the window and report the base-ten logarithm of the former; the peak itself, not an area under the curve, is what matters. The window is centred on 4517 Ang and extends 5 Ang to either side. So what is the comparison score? 0.77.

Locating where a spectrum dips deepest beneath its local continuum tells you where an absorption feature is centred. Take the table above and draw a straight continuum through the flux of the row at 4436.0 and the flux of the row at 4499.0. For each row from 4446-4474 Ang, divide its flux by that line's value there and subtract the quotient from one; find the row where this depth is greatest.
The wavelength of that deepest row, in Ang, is 4466.0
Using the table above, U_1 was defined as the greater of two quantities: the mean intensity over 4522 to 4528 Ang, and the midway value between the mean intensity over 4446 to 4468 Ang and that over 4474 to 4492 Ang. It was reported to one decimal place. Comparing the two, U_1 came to 7.4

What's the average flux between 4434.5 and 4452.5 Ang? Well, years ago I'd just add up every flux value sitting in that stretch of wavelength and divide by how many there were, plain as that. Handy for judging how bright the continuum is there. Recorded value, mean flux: 10.8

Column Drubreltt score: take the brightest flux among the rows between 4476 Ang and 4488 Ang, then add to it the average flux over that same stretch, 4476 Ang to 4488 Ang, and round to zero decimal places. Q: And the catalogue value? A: 13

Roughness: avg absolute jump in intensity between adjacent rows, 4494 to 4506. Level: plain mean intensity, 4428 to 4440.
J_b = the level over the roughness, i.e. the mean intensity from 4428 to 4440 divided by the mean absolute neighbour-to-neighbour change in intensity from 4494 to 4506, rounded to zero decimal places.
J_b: 35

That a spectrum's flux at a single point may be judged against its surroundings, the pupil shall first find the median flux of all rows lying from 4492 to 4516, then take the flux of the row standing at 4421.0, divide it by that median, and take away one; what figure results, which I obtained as 2.1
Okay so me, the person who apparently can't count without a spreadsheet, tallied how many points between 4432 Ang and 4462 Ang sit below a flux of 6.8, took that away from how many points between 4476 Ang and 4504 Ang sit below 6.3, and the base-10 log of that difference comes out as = 0.70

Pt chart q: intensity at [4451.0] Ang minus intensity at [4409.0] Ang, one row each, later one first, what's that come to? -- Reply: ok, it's -13.2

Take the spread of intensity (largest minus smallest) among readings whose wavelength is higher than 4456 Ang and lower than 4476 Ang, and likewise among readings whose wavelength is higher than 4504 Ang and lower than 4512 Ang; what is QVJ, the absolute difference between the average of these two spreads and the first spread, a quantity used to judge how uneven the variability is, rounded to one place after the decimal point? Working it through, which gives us 0.7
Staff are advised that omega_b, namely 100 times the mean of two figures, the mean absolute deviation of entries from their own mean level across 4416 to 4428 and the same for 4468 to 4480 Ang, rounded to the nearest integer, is 49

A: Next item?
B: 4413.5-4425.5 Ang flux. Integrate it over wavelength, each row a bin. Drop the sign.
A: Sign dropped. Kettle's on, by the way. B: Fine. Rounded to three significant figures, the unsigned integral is 210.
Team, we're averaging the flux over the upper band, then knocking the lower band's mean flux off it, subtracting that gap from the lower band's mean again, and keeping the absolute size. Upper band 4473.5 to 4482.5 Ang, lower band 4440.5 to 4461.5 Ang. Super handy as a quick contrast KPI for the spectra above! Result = 13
